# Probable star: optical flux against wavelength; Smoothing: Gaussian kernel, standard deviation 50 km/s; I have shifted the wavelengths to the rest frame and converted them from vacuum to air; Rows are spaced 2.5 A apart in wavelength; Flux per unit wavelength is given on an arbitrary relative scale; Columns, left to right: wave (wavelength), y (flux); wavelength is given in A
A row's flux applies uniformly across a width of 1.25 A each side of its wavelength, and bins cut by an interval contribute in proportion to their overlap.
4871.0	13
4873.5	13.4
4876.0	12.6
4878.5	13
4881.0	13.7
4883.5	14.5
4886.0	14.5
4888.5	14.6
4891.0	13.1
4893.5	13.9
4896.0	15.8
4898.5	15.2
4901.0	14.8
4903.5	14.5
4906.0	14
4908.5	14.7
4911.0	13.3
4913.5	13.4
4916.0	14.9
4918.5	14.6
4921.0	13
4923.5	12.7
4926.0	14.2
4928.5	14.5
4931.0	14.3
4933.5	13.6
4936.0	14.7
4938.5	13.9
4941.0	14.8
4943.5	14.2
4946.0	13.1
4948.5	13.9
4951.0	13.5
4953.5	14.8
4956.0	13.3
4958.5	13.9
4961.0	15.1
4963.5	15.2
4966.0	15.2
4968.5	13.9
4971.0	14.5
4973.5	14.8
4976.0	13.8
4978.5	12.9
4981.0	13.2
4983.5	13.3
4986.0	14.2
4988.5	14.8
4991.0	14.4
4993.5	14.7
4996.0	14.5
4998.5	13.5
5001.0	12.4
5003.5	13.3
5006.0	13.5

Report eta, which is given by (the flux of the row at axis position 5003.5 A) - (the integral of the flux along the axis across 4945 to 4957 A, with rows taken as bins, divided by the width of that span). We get -0.4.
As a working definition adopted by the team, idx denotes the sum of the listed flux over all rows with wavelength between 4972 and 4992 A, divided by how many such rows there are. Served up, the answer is 13.9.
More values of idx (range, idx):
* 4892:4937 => 14.2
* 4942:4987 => 14.0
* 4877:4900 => 14.3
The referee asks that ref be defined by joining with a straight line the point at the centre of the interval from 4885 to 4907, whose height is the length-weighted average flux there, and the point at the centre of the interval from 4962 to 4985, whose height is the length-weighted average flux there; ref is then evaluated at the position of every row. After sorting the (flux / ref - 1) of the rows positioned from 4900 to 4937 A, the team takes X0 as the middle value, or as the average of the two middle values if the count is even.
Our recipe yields -0.001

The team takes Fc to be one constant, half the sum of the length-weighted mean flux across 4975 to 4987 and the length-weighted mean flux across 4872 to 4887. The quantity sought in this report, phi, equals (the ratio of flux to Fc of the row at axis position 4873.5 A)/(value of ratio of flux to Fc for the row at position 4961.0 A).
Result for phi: 0.89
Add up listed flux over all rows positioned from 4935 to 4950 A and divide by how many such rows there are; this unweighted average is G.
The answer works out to 14.1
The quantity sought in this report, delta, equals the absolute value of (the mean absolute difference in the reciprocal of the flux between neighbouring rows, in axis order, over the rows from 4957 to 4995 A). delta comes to 0.0028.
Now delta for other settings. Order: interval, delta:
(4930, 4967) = 0.0040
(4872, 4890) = 0.0026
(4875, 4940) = 0.0038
